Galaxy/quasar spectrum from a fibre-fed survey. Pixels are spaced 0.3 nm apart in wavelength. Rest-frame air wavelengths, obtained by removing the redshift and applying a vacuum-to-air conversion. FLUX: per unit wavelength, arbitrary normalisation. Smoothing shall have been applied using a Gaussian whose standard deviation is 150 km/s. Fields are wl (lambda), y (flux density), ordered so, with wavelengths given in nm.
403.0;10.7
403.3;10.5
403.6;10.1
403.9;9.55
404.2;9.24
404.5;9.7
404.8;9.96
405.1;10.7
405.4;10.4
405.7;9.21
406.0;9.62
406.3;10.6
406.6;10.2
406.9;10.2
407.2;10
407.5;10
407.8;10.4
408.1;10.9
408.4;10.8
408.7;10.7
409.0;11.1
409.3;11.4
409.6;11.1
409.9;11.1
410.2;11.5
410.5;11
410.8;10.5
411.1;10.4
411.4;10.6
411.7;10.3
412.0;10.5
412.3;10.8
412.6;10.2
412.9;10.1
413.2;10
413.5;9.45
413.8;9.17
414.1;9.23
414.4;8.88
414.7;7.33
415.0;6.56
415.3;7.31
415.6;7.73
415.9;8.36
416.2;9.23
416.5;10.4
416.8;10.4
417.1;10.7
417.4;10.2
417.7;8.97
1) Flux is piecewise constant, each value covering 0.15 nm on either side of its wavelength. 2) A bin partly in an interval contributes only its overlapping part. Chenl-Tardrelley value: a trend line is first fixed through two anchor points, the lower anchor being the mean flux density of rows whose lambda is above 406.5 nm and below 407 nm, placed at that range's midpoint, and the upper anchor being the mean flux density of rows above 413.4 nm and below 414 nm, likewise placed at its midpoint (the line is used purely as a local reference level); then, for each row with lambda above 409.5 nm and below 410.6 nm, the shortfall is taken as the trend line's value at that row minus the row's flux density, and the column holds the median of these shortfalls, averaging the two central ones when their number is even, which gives -1.30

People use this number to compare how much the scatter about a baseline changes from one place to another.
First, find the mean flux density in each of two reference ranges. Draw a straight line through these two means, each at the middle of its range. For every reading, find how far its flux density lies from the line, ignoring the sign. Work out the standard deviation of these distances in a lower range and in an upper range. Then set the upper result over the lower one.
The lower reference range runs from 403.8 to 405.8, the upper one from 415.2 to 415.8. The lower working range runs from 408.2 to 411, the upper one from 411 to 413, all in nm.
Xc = 0.6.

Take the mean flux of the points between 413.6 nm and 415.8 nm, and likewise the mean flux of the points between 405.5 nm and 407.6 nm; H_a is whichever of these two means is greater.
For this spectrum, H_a 10.0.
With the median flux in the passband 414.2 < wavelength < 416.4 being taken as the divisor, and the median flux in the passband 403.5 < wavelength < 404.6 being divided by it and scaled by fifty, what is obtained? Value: 62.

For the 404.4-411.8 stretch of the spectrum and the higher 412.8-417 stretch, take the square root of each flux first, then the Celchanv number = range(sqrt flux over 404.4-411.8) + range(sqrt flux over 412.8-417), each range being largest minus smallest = 1.02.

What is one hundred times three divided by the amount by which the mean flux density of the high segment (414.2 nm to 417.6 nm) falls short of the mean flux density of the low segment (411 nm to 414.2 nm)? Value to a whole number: 242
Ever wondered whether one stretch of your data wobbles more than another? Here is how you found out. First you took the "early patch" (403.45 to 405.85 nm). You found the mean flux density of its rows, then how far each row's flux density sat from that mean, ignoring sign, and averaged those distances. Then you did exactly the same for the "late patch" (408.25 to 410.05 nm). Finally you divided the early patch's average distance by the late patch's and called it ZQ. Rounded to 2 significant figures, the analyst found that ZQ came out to 2.3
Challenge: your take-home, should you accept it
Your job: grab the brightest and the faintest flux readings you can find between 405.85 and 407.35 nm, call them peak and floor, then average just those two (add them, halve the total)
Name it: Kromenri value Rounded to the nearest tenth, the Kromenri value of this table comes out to 10.1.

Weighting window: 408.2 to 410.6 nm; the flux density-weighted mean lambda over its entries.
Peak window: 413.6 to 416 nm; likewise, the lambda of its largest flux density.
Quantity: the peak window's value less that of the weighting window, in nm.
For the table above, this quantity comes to 4.64 nm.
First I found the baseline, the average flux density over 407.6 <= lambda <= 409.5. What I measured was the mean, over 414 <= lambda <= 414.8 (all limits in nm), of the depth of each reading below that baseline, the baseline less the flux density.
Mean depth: 2.4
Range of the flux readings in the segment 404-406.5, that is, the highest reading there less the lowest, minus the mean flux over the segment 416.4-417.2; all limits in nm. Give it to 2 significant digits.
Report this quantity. -9.0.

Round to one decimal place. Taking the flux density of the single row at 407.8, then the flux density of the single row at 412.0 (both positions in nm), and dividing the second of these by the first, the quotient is 1.0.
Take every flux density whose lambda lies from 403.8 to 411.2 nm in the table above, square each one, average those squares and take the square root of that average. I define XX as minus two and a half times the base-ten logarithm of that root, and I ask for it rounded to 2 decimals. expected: -2.55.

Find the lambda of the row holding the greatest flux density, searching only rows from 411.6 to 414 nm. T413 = 412.3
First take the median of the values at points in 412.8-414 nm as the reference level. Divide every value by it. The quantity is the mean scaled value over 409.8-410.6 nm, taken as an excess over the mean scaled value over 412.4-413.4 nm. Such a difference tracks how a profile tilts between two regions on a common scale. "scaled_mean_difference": 0.11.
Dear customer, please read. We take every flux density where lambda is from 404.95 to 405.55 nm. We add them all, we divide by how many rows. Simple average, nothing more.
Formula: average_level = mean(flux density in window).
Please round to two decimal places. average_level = 10.55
